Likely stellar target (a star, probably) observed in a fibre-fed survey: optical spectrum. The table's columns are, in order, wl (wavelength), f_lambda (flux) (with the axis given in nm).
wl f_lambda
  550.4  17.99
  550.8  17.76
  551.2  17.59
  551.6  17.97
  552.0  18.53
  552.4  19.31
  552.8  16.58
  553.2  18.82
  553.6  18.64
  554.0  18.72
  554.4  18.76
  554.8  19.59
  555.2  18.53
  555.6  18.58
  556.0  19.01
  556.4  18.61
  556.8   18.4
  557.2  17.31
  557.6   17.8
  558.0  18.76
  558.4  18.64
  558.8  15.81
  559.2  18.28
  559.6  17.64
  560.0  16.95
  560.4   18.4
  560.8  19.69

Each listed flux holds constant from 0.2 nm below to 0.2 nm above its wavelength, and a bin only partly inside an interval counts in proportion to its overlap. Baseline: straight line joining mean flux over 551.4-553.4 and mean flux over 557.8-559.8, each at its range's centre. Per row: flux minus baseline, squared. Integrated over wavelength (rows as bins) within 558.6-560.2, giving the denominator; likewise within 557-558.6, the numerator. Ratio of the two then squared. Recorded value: 0.13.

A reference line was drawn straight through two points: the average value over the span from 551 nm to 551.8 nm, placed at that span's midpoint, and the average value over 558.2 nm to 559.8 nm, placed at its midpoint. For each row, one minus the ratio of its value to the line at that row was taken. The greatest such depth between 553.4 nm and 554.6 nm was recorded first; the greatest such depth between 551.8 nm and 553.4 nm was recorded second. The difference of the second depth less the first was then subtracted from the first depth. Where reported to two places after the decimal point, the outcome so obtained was -0.17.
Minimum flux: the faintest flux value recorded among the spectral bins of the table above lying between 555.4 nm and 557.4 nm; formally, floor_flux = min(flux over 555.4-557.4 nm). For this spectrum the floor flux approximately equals 17.31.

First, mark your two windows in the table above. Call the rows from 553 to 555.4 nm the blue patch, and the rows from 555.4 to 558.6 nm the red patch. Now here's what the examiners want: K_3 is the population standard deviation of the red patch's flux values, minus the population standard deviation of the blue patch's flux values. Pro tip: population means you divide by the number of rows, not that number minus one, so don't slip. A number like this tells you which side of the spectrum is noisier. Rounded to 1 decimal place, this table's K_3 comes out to 0.2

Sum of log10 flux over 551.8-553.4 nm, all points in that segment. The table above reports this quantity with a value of 5.05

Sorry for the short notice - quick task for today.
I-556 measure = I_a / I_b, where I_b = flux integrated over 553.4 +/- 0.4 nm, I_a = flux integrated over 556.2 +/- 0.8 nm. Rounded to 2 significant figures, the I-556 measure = 2.0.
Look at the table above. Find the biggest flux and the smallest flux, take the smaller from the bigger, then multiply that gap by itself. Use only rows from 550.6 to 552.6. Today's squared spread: 3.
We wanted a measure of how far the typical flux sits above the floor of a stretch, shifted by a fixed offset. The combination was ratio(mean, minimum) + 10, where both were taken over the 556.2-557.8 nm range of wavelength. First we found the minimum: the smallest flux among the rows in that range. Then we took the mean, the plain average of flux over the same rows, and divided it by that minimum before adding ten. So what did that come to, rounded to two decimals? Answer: 11.04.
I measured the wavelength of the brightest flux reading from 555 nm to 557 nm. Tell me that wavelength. 556.0 nm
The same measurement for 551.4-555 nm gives 554.8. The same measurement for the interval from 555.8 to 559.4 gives 556.0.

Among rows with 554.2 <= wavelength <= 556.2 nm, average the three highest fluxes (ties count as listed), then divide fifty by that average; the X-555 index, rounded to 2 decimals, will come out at 2.62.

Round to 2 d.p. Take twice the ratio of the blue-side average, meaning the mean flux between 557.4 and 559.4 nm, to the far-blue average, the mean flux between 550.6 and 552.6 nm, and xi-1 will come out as 1.96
